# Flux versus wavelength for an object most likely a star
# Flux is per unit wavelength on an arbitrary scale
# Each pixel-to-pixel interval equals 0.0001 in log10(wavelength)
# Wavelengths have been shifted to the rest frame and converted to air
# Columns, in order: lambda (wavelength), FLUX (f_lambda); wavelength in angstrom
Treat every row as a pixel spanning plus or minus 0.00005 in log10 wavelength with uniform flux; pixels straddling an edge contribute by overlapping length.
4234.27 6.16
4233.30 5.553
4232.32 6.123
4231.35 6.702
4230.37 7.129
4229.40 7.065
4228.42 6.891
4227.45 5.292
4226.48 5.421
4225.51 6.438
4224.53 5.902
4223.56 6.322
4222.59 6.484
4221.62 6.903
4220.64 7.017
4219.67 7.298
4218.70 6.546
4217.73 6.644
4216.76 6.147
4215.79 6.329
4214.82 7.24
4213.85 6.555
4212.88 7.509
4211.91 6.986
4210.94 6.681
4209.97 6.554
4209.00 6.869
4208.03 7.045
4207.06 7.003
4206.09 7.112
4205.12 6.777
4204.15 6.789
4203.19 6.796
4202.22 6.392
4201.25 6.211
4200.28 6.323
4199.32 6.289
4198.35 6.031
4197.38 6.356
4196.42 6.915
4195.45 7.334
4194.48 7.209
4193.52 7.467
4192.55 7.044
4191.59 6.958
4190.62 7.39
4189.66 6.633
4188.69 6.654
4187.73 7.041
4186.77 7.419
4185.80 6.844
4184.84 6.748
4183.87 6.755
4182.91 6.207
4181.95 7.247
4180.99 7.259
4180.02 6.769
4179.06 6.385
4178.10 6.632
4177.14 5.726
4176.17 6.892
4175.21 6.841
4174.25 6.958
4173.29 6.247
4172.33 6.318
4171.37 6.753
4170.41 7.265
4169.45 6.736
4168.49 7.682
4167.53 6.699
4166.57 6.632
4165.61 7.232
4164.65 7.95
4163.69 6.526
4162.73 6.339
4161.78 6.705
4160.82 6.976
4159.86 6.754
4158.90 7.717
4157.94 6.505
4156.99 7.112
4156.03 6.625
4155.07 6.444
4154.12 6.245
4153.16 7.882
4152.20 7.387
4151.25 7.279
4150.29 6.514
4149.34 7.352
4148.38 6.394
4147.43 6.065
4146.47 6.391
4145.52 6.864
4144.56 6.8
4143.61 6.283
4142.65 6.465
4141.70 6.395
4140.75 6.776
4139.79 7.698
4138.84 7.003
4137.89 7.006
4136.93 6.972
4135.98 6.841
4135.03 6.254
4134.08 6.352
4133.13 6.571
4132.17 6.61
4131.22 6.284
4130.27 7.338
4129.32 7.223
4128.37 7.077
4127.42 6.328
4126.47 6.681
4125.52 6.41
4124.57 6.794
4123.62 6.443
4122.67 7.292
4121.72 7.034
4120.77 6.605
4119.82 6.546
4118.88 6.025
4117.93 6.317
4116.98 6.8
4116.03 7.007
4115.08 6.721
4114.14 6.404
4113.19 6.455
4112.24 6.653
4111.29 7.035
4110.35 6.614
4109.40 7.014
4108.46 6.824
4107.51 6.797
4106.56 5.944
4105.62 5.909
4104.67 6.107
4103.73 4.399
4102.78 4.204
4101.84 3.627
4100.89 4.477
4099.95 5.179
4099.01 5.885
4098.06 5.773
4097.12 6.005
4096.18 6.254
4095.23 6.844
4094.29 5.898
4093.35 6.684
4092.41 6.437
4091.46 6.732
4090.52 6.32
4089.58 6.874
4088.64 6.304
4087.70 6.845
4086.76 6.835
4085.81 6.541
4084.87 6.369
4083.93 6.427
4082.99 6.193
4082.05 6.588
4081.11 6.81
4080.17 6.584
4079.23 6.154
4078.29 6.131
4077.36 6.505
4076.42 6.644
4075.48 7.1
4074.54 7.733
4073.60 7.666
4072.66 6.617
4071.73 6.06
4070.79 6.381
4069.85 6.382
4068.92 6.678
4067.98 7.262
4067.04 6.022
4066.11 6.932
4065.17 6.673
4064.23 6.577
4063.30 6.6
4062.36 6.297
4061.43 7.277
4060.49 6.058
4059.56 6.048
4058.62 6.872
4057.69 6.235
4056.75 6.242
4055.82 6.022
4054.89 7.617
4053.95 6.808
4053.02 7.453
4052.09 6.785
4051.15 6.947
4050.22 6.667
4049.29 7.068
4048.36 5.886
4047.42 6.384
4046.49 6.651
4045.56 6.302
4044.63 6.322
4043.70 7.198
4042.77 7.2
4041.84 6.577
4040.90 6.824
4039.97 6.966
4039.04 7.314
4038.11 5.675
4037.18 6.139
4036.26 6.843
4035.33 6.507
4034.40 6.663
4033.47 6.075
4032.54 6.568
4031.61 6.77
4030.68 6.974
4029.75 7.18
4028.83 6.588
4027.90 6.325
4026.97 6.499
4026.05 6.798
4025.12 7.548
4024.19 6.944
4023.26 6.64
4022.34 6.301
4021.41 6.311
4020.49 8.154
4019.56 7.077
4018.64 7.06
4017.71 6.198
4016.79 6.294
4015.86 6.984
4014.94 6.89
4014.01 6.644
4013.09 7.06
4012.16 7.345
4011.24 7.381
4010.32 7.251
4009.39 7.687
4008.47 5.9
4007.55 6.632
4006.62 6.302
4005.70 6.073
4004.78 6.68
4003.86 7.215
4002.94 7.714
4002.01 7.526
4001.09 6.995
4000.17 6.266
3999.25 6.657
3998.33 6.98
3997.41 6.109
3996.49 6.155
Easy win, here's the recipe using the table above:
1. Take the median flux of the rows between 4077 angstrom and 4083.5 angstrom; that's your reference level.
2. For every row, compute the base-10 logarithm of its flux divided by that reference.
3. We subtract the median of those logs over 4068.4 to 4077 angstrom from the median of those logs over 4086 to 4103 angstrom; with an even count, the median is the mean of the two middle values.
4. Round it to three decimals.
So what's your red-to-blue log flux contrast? -0.025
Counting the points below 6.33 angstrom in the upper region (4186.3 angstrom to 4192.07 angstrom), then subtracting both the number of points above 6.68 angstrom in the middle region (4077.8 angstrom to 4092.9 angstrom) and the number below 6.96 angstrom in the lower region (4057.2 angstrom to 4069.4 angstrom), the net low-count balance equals -16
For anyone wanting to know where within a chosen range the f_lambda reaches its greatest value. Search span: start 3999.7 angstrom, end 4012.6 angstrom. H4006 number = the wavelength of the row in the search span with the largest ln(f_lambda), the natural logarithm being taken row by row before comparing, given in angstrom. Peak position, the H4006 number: 4002.94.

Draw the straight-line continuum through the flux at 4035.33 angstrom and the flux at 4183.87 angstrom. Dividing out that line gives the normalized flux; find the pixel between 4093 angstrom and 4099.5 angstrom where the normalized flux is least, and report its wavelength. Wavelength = 4098.06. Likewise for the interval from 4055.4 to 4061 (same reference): 4055.82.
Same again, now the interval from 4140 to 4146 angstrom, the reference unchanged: 4143.61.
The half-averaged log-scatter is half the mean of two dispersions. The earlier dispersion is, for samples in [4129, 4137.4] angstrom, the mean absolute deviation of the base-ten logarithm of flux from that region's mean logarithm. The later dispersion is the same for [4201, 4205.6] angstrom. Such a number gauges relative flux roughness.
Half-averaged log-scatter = 0.0093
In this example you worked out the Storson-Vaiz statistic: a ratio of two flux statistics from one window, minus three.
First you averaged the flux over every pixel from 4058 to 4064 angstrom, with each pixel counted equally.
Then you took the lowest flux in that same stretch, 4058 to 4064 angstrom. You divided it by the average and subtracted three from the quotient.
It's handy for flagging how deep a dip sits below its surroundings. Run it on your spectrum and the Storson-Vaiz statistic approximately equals -2.07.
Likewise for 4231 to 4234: -2.09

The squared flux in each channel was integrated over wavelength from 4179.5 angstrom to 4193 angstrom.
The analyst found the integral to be 649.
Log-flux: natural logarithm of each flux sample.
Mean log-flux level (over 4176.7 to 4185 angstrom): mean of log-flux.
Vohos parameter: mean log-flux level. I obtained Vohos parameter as 1.89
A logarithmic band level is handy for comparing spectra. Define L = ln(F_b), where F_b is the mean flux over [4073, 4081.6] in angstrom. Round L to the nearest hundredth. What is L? 1.92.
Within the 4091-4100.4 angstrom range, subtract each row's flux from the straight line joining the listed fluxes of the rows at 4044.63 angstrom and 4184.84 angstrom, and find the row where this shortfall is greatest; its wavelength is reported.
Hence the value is 4099.95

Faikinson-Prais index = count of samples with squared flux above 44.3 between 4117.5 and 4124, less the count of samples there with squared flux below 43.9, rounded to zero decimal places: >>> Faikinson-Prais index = -3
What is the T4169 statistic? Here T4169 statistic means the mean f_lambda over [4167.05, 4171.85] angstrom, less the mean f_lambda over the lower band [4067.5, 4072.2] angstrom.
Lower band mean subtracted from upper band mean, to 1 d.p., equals 0.5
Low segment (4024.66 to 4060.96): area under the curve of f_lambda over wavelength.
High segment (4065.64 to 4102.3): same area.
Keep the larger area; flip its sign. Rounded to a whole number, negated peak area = -242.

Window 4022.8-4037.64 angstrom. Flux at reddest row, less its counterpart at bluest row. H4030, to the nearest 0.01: -0.50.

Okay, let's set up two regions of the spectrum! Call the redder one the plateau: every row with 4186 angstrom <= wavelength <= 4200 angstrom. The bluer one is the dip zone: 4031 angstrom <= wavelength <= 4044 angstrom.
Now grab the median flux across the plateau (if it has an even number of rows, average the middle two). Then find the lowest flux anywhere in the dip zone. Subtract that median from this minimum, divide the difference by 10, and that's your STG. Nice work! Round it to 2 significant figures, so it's -0.13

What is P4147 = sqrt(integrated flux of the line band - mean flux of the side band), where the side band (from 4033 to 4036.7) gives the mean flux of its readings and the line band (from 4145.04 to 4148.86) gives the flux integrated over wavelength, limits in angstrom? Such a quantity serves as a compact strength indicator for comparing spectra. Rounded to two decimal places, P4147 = 4.25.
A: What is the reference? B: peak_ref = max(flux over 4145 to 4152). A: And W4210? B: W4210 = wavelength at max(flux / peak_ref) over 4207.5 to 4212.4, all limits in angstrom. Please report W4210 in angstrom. 4208.03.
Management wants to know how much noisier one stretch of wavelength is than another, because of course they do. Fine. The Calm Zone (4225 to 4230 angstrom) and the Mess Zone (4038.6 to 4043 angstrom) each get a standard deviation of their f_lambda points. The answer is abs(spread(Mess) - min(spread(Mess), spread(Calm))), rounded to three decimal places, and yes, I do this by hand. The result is 0.000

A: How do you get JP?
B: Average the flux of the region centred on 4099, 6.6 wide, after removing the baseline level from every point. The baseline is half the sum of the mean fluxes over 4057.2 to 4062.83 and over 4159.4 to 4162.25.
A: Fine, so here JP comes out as -1.3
